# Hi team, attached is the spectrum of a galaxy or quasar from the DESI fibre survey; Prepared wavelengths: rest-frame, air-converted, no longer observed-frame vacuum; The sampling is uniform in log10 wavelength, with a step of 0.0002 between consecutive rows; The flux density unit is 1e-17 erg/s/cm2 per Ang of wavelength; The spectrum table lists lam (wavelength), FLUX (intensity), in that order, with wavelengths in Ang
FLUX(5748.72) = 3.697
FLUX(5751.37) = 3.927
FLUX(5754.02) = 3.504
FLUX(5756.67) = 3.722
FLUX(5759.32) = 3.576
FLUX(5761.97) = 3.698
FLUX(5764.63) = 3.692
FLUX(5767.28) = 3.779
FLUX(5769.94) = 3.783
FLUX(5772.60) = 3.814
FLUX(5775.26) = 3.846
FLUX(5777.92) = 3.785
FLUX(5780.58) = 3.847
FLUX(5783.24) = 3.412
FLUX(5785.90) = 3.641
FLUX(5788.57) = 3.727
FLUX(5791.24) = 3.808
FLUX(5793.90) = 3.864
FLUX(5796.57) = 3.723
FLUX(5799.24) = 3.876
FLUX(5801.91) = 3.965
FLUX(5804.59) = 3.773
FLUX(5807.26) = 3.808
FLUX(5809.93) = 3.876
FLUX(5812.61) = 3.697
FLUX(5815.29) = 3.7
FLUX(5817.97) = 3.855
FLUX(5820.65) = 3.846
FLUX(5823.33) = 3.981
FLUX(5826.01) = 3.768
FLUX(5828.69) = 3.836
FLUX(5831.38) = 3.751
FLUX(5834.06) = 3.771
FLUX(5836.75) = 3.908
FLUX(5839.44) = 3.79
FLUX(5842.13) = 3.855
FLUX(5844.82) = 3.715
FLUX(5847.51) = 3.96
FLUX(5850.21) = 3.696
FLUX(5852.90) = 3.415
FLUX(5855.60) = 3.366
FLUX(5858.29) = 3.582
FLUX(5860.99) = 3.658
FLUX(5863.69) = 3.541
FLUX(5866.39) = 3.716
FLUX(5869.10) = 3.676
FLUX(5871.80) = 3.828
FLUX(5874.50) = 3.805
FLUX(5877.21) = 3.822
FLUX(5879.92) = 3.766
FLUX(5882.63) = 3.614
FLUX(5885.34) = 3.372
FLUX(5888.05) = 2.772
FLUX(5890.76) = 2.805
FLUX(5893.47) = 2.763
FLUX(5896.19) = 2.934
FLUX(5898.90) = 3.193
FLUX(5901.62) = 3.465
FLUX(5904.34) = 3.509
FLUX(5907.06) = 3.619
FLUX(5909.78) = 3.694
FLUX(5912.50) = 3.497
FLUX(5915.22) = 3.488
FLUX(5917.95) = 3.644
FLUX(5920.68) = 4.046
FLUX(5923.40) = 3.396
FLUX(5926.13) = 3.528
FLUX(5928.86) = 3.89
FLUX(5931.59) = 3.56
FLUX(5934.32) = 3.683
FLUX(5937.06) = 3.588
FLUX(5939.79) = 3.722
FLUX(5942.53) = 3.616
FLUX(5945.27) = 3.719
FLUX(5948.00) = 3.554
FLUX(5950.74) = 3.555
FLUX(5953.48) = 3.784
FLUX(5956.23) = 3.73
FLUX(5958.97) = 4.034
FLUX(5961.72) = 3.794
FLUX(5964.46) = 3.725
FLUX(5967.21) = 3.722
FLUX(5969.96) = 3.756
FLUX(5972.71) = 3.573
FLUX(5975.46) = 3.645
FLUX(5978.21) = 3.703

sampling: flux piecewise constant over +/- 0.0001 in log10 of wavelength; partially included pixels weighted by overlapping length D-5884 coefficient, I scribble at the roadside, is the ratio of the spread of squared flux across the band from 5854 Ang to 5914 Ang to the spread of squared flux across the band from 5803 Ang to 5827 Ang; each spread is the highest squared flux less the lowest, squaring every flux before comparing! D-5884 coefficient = 3.2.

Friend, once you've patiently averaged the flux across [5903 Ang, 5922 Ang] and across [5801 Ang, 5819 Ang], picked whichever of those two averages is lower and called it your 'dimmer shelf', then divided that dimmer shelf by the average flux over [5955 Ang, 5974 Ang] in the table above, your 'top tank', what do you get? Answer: 0.97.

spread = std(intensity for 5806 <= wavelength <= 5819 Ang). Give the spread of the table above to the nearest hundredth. 0.08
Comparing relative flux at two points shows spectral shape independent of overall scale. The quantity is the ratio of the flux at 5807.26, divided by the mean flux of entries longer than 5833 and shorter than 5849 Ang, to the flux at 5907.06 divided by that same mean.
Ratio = 1.052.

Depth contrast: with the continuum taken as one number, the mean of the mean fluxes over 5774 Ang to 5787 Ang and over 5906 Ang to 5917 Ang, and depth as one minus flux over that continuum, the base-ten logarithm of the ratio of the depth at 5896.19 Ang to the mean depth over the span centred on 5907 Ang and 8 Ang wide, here 1.3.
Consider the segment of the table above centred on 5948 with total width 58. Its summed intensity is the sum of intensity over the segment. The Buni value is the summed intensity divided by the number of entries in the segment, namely 3.70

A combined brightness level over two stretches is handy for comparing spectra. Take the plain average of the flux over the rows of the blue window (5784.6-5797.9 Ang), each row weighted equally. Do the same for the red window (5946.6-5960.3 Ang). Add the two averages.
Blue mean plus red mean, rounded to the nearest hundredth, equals 7.48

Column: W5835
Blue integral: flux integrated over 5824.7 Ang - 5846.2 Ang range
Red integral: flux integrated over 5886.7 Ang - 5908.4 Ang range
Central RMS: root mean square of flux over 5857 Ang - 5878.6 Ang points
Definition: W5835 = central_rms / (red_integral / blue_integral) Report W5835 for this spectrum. 4.45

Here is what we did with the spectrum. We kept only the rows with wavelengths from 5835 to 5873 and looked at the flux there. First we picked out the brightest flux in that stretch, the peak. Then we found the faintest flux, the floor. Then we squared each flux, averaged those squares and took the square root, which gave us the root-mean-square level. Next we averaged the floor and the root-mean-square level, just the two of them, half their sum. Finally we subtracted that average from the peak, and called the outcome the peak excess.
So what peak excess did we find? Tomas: 0.43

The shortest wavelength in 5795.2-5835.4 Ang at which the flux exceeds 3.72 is 5796.57 Ang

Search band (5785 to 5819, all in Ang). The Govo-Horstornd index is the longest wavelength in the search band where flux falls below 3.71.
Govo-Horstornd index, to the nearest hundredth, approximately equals 5815.29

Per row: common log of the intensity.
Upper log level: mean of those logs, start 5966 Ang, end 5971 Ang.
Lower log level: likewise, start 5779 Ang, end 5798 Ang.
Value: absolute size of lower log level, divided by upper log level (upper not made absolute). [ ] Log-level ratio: 1.00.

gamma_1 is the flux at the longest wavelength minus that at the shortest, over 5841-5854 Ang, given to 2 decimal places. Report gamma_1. -0.44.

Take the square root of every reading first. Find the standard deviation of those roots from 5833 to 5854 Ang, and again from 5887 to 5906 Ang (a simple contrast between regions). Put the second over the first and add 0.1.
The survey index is 2.2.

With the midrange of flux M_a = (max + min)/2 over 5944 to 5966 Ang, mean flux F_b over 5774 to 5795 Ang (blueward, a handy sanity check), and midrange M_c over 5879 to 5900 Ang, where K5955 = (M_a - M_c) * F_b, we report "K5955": 2.0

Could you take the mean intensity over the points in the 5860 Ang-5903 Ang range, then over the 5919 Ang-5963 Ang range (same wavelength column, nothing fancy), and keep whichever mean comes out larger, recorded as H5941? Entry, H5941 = 3.70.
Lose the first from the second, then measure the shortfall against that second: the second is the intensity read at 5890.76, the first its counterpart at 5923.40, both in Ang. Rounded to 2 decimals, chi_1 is -0.21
